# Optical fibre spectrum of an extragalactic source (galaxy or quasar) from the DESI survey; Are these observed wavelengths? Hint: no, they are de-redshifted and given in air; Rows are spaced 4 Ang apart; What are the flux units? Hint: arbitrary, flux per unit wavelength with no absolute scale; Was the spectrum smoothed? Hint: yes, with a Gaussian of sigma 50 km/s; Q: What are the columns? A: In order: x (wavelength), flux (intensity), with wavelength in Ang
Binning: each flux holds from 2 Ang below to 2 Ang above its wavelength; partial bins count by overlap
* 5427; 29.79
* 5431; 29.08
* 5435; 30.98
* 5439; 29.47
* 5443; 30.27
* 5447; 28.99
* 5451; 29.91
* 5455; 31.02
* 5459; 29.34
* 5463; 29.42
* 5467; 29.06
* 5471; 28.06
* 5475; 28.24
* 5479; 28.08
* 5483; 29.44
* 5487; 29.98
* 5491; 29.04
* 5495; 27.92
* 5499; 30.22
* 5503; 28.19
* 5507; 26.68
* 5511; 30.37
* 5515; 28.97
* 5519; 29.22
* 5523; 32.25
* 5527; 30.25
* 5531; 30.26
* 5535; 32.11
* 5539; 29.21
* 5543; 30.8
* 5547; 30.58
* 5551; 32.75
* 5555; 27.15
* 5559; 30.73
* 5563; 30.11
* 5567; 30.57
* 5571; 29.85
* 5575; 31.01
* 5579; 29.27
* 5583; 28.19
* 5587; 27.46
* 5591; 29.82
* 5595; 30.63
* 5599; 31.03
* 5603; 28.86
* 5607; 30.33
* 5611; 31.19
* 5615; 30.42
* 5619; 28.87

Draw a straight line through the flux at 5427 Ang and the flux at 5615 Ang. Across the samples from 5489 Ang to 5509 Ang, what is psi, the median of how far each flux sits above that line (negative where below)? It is -1.9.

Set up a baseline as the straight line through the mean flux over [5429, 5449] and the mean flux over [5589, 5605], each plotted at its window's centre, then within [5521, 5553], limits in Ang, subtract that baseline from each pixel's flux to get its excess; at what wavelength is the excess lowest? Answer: 5539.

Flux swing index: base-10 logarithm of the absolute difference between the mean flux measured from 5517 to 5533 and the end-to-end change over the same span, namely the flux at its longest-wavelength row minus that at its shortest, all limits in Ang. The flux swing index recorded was 1.47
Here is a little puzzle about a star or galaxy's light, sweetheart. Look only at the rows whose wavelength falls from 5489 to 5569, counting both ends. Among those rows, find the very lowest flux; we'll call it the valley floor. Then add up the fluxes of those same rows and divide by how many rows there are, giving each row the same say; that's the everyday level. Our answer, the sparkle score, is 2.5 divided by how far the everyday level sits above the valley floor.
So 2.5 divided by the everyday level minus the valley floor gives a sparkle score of 0.78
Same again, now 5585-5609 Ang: 1.12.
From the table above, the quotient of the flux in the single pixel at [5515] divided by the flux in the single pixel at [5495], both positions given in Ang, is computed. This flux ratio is 1.04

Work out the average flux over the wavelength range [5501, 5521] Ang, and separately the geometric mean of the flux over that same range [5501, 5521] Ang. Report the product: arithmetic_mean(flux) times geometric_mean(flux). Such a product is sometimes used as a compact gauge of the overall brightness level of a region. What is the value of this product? 822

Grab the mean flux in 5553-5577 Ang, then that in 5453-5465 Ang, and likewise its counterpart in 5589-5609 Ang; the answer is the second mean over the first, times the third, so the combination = 30.2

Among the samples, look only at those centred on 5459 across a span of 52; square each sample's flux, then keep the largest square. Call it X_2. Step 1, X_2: 962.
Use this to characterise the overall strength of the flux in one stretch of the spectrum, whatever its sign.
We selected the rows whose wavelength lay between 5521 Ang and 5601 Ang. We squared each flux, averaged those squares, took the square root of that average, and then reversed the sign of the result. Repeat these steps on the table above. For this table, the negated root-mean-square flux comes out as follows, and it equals -30.2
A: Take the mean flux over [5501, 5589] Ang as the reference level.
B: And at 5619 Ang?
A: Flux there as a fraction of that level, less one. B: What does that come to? -0.032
